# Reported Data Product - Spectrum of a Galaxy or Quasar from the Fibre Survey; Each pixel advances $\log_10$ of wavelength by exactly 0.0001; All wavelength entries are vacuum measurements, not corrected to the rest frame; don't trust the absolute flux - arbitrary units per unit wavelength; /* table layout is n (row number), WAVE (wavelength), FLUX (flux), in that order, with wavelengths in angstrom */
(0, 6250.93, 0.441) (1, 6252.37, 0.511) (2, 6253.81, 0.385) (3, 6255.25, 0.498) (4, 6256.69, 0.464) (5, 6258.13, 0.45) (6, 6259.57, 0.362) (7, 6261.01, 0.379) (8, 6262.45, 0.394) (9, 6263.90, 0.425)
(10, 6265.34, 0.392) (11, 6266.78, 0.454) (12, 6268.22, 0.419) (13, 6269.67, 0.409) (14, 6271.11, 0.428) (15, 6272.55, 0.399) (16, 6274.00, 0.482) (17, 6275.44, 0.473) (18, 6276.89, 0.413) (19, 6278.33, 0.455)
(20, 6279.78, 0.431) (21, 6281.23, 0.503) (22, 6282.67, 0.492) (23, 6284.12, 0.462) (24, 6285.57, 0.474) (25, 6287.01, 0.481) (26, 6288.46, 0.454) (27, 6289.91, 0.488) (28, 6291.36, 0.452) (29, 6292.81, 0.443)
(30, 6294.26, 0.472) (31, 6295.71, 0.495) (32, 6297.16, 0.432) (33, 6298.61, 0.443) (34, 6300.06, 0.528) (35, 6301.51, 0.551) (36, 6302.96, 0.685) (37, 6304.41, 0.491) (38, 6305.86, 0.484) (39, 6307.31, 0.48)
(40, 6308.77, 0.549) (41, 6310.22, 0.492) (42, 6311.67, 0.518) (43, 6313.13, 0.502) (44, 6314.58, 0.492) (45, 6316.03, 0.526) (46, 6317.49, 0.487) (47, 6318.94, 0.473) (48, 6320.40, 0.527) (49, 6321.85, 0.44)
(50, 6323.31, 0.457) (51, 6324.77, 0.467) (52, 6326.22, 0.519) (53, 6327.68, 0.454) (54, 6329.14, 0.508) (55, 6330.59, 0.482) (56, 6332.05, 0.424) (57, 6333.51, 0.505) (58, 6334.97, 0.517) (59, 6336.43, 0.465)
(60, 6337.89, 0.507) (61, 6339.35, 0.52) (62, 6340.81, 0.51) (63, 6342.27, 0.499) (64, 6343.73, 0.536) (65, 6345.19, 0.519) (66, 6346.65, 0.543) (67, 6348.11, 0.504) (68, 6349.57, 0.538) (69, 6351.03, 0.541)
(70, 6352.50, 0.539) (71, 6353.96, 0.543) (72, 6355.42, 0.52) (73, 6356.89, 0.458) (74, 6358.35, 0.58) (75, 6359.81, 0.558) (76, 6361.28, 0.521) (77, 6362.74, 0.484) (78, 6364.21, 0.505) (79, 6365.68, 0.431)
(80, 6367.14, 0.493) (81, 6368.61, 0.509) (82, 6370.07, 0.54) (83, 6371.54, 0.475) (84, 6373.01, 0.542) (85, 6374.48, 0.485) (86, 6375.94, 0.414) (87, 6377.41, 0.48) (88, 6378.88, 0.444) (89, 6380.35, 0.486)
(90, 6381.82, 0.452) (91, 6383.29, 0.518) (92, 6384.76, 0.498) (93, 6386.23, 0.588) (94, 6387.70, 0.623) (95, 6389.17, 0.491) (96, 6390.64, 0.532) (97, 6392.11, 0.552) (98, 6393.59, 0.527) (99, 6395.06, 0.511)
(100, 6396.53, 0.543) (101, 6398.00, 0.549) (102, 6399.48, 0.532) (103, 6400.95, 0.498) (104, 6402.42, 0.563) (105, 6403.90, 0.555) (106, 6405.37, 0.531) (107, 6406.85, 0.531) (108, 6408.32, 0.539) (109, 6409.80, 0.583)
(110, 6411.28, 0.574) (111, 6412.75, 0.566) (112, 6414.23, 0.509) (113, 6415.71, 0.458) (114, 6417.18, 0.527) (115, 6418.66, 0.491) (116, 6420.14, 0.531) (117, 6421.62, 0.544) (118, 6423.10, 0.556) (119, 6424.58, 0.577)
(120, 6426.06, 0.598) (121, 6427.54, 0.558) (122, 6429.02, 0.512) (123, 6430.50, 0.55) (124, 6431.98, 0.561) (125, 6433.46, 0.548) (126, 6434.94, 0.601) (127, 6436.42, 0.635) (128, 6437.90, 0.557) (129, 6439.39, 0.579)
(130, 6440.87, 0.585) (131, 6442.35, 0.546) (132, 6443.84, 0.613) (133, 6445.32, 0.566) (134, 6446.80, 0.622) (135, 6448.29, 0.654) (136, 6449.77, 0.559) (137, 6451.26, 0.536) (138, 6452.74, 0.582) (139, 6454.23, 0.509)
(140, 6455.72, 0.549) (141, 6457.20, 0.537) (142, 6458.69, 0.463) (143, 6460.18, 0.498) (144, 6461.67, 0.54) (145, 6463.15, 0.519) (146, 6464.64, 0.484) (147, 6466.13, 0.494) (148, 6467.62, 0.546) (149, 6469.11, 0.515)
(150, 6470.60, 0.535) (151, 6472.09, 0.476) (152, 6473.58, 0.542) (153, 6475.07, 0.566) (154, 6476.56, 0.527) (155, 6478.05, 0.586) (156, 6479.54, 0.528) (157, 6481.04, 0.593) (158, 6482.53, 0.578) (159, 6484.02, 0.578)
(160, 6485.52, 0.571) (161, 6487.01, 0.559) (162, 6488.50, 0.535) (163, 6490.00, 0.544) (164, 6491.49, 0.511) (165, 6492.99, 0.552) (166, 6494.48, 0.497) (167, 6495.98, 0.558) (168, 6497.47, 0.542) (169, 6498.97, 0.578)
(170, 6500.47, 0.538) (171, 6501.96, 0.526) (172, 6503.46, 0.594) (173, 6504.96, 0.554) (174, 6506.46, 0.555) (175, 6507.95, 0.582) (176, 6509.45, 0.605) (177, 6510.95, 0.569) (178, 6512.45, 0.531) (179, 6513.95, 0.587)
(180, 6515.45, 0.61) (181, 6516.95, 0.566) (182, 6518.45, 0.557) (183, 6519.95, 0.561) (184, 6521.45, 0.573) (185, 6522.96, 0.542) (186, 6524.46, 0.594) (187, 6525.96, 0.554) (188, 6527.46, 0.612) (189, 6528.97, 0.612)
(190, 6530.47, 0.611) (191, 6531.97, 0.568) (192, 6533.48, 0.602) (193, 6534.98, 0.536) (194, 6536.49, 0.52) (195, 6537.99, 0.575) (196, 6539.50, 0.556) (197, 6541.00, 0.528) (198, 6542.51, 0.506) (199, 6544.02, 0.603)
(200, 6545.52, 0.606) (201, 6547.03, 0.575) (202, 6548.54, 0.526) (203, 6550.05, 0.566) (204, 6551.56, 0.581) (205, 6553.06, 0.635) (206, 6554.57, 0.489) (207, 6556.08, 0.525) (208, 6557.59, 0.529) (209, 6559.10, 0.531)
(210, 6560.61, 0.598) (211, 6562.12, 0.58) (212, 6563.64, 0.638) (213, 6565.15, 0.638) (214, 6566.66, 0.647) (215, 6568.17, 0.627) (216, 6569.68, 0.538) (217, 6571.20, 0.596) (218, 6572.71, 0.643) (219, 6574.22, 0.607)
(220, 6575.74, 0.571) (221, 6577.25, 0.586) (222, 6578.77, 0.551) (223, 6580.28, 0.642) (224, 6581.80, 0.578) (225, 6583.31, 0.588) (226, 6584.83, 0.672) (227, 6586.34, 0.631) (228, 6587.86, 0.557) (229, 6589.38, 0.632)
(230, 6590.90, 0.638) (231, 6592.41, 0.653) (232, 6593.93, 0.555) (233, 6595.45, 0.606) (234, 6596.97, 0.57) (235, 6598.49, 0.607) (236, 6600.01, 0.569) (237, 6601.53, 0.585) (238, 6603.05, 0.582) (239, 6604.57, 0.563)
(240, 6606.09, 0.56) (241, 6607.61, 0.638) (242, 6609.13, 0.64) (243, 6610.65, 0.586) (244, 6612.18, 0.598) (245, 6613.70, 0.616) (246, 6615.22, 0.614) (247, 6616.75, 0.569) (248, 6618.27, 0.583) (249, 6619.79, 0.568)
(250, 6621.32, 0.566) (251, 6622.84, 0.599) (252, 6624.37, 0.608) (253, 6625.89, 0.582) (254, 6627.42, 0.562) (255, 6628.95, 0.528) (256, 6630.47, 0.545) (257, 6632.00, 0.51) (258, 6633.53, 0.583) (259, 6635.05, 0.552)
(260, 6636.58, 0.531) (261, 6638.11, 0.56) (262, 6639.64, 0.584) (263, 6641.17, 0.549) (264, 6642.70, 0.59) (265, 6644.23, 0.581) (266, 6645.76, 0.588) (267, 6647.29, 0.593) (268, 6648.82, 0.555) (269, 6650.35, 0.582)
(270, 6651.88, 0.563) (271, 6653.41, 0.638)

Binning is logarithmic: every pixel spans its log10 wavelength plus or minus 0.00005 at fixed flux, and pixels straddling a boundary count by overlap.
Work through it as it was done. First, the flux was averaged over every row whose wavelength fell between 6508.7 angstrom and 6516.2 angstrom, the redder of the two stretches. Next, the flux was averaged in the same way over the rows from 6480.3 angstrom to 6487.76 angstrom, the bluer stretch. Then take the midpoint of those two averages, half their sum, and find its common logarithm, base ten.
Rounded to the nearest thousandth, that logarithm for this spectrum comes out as -0.238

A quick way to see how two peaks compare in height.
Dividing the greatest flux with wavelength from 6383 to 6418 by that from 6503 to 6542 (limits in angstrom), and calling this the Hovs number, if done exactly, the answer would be 1.02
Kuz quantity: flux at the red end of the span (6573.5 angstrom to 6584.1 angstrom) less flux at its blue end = -0.02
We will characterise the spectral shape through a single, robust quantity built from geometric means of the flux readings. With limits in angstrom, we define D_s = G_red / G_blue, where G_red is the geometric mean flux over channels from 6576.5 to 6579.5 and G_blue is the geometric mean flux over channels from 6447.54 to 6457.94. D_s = 1.02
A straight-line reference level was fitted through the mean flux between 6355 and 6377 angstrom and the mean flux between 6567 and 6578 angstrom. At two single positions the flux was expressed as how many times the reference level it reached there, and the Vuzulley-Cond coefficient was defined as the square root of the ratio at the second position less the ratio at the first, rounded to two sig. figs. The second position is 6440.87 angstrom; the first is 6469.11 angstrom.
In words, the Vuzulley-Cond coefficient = 0.39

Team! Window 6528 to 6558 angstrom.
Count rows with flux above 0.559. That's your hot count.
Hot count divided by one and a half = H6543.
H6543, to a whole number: 7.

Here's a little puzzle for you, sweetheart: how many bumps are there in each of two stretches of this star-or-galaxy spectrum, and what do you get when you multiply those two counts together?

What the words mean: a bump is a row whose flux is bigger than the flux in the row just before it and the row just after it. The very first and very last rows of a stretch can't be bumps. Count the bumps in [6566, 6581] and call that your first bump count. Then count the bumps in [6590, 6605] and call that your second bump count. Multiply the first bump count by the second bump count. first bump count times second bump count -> 8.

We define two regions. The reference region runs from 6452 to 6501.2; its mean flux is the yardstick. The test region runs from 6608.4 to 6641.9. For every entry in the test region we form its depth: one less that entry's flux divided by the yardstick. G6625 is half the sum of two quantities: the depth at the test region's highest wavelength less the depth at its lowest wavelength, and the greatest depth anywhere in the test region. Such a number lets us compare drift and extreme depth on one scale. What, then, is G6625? 0.11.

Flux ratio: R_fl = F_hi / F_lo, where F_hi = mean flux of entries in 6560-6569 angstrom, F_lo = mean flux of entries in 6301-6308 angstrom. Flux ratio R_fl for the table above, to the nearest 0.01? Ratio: 1.15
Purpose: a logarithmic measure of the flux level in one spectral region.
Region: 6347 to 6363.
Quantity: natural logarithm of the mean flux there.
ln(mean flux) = -0.64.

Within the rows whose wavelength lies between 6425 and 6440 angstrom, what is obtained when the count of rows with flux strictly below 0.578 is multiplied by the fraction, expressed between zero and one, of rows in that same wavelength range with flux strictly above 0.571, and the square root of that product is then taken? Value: 1.5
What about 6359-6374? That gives 0.0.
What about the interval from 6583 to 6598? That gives 1.4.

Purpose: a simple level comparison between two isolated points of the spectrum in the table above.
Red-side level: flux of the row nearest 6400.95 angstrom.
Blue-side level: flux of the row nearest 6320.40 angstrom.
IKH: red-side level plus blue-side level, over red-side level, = 2.06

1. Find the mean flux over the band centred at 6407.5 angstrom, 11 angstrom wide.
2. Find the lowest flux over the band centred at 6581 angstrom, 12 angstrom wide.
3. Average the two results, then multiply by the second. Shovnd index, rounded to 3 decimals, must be 0.305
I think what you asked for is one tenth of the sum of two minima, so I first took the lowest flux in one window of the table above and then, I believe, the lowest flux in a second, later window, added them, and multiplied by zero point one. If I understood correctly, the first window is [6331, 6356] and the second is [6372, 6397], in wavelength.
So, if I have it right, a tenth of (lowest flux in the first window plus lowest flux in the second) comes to 0.084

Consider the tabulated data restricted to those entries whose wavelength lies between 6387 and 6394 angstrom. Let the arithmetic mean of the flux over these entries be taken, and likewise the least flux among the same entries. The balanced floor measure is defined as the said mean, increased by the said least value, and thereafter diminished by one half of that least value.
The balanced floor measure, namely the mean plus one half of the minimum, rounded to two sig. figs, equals 0.79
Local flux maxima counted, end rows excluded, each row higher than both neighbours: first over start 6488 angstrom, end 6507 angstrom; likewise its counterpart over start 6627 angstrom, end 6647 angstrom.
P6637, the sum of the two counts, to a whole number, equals 9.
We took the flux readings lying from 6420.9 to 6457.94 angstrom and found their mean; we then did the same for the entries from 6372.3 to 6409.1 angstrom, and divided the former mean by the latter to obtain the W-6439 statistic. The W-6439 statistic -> 1.10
